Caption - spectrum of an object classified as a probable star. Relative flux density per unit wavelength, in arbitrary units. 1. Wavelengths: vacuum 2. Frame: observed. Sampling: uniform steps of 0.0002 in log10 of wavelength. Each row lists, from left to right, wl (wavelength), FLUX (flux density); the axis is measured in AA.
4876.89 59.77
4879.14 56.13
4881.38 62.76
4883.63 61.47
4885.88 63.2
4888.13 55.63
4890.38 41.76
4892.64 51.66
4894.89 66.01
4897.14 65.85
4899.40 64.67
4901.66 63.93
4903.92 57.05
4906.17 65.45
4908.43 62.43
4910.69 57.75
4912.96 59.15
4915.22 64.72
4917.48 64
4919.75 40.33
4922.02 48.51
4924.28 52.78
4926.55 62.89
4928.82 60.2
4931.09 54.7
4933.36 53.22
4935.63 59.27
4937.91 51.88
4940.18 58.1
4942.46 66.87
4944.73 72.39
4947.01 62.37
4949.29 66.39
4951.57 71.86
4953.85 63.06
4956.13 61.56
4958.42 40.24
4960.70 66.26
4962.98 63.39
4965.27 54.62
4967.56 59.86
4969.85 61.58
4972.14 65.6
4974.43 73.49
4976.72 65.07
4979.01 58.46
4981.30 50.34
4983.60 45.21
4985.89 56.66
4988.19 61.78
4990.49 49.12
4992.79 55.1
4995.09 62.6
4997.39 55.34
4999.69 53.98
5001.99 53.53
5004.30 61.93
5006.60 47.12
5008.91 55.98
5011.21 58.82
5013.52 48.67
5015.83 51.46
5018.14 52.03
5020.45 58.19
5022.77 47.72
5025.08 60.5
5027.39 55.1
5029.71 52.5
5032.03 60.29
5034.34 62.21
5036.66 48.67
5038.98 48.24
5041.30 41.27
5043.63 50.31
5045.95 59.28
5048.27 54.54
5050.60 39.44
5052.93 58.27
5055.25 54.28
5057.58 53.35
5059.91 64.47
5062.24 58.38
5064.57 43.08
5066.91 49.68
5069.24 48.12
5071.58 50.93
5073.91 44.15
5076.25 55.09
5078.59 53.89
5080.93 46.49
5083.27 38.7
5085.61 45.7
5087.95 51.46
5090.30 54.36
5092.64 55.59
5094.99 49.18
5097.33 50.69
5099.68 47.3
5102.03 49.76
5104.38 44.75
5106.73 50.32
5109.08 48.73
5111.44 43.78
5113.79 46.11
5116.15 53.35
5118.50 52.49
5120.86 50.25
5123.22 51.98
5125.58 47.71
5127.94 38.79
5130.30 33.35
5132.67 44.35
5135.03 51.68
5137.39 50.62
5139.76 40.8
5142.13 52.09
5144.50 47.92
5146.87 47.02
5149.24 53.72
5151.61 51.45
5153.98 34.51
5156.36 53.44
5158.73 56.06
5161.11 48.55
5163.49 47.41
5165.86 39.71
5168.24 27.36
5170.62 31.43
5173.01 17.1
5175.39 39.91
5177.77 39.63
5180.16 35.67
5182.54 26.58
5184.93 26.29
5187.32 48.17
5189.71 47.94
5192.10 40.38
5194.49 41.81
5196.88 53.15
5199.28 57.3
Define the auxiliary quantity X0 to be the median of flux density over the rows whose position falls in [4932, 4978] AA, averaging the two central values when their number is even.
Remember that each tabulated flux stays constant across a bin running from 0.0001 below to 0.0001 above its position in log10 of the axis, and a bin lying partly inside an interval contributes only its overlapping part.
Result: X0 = 63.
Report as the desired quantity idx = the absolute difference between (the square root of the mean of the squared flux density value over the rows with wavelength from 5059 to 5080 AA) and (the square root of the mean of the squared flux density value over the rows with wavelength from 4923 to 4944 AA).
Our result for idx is 6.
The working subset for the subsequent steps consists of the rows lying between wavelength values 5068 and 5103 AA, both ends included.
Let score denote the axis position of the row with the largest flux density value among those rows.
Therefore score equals 5092.64 AA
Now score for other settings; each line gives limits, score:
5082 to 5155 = 5092.64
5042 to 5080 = 5059.91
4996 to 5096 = 5059.91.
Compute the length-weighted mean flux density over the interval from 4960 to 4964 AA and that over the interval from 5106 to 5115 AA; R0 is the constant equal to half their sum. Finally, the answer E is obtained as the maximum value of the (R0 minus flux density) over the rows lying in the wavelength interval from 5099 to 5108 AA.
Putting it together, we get 11.2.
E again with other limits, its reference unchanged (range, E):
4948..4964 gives 15.7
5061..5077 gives 12.9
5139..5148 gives 15.1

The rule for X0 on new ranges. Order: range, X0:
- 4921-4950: 59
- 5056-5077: 51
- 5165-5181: 36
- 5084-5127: 50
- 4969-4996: 60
